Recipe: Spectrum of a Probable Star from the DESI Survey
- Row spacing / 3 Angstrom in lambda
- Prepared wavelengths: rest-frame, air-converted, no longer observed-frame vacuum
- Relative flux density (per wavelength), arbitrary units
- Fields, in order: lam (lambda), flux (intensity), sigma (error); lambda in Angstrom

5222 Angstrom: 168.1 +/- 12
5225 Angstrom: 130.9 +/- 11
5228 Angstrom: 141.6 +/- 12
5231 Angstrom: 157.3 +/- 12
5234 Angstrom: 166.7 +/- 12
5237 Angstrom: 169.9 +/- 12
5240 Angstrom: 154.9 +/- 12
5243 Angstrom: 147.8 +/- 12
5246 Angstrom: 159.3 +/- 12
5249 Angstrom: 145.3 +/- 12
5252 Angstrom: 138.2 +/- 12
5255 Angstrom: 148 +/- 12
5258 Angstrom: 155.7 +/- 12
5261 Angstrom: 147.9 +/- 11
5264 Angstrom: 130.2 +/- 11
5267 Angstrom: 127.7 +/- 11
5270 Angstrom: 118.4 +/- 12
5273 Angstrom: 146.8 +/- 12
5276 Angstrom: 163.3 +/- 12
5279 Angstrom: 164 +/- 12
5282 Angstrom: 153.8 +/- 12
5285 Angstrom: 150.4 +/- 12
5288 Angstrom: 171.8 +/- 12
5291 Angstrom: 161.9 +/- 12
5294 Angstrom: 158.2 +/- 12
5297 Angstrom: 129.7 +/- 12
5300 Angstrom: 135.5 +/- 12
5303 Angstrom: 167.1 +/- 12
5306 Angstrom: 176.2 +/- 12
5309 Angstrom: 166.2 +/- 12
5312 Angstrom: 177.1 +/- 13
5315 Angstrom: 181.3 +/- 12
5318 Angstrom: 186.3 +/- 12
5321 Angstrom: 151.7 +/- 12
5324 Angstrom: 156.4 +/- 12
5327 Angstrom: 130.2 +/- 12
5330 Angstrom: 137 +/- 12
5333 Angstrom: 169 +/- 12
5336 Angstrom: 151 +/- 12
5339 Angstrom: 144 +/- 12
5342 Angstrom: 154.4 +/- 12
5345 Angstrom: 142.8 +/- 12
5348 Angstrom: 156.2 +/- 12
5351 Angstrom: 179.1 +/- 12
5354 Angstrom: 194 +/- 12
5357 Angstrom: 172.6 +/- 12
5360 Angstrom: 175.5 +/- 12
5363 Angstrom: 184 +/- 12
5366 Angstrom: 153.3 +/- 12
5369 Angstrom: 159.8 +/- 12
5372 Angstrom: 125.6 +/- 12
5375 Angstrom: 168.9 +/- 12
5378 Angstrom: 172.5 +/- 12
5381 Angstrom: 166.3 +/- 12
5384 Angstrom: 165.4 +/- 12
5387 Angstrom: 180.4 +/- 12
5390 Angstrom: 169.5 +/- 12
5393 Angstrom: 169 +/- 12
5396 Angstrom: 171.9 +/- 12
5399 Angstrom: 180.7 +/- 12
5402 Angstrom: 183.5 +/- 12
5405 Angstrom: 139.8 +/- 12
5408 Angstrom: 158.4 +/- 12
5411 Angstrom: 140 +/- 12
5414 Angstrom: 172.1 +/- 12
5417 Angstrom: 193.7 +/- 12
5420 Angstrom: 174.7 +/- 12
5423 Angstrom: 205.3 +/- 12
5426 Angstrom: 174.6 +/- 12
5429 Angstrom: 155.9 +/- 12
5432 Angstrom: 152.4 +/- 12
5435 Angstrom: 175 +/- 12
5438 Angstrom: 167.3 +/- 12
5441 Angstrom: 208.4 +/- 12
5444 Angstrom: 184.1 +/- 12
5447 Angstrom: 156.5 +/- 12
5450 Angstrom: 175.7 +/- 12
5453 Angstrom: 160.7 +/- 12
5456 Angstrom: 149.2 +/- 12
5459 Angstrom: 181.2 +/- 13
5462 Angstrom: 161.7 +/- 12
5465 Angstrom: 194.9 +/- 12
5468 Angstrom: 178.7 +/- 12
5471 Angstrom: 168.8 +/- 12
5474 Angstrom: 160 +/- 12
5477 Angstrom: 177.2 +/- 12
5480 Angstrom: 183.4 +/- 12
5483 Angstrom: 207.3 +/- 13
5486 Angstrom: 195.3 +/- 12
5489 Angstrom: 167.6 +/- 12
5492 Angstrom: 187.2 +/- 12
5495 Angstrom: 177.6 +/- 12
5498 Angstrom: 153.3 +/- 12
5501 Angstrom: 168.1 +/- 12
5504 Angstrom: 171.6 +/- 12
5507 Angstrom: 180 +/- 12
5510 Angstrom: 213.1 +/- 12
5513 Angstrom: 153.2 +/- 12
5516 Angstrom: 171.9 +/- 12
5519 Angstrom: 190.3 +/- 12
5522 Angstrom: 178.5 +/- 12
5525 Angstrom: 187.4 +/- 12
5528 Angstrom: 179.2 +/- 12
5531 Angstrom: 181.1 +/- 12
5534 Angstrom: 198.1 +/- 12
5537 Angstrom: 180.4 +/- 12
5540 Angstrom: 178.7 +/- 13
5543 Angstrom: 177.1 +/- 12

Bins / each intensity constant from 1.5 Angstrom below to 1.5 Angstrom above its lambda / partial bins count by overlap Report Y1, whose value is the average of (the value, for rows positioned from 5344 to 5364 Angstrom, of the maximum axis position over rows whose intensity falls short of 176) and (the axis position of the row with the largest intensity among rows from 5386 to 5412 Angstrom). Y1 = 5381.0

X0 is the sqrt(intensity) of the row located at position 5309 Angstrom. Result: 12.9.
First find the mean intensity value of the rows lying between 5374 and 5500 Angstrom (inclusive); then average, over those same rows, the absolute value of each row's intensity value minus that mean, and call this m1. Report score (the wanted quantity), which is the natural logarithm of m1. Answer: 2.51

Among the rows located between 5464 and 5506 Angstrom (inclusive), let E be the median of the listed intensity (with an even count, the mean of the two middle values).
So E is 177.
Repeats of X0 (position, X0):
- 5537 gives 13.4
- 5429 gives 12.5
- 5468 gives 13.4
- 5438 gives 12.9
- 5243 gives 12.2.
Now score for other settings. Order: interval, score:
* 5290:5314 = 2.59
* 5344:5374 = 2.82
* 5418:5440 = 2.46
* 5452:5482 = 2.44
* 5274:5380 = 2.62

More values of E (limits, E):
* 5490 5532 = 179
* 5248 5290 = 148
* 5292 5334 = 162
